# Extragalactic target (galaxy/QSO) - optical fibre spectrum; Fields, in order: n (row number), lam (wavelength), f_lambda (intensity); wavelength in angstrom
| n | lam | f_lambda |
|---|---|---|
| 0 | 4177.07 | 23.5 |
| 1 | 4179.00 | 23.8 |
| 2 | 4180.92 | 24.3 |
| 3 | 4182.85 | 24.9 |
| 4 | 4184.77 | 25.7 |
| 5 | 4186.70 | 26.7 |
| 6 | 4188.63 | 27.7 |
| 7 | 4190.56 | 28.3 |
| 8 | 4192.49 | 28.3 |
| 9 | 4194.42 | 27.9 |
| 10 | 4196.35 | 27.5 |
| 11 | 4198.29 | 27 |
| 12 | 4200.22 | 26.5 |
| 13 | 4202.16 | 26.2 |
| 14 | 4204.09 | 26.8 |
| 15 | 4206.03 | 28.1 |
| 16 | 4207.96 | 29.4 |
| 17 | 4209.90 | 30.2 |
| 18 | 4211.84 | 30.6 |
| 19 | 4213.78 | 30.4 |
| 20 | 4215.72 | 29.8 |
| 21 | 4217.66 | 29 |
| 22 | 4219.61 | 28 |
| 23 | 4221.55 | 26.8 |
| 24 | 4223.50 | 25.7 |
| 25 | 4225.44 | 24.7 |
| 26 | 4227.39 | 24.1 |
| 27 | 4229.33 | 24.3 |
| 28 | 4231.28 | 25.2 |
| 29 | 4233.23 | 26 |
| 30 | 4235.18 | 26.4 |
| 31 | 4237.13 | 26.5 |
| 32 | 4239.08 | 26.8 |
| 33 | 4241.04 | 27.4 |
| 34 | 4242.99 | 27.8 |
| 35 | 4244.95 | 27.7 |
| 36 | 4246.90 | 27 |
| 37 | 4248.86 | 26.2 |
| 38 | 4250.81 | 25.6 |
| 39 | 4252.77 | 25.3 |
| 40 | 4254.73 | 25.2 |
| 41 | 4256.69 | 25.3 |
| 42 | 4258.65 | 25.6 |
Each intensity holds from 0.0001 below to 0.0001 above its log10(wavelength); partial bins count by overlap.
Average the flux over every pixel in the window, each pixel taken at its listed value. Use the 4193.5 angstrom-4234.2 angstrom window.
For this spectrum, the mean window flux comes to 27.3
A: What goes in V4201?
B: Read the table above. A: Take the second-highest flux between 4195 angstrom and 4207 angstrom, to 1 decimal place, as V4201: 27.5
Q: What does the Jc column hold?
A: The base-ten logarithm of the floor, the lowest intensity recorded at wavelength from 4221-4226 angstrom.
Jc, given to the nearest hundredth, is 1.39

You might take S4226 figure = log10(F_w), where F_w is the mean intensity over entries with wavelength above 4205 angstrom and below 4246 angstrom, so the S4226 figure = 1.44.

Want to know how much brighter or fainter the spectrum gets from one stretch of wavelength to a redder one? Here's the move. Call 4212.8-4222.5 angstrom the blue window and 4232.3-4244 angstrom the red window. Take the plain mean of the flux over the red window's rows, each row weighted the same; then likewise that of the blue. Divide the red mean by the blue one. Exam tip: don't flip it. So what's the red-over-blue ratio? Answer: 0.93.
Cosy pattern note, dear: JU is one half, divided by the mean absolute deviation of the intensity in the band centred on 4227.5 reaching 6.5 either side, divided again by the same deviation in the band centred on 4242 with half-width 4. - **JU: 2.0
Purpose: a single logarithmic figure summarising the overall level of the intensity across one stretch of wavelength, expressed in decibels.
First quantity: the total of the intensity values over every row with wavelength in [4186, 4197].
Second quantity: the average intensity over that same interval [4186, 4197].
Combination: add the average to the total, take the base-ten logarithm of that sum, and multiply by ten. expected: 22.9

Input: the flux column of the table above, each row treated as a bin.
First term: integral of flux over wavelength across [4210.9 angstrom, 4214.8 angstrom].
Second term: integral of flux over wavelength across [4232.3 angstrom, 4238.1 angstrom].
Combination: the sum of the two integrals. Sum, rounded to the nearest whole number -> 272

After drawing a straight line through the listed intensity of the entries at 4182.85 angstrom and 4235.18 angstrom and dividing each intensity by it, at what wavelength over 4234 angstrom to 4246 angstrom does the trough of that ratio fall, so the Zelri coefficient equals 4235.18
